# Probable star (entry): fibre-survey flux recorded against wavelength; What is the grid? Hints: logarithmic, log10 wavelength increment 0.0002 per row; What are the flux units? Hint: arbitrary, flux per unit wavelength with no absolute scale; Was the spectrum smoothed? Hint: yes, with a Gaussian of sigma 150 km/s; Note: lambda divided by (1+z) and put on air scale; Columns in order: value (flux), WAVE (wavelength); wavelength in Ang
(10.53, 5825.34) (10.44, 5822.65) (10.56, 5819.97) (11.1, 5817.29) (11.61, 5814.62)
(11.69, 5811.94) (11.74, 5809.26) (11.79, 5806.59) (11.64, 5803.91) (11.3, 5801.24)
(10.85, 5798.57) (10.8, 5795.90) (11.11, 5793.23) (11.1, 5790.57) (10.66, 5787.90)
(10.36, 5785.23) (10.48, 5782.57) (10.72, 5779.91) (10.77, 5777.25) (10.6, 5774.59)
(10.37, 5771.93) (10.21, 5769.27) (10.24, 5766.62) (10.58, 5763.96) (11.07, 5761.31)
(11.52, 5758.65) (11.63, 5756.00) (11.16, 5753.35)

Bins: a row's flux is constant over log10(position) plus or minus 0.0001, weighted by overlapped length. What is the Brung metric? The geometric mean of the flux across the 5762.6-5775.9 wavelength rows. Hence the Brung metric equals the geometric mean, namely 10.4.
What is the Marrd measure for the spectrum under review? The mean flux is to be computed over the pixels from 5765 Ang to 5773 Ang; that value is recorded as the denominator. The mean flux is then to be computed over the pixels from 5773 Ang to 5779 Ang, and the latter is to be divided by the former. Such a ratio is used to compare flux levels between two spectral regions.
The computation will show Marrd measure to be 1.04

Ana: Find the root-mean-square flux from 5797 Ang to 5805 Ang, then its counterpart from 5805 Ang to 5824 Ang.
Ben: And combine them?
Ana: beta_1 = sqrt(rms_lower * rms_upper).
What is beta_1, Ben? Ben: 11.3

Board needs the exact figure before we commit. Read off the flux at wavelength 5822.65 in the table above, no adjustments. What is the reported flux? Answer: 10.44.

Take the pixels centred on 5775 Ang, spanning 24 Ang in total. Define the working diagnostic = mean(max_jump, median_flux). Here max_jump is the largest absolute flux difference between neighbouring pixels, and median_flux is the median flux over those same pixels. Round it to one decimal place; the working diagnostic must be 5.4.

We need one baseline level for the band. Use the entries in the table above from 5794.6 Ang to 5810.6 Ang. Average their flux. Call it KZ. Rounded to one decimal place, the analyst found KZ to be 11.4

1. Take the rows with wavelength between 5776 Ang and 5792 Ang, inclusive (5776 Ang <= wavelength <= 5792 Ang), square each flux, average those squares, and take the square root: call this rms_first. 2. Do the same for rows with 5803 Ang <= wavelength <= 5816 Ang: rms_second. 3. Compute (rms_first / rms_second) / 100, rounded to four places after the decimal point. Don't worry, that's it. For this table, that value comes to 0.0091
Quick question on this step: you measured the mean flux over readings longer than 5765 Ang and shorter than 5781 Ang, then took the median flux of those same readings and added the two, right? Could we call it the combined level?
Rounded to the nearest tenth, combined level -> 21.0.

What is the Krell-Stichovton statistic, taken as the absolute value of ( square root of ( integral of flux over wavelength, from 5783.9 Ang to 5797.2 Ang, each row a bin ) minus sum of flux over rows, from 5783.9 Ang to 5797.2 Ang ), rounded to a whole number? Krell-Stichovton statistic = 42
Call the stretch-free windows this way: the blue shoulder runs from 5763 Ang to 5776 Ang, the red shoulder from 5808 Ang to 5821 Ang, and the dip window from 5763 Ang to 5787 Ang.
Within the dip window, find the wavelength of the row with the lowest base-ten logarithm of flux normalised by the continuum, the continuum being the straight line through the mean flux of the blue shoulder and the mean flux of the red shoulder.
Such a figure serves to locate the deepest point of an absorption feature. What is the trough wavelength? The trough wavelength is 5785.23 Ang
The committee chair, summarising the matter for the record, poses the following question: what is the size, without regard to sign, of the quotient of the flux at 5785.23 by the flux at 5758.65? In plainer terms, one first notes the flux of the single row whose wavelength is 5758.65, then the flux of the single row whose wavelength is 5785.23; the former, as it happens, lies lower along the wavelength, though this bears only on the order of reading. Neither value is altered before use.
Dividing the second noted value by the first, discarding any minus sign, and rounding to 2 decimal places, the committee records 0.90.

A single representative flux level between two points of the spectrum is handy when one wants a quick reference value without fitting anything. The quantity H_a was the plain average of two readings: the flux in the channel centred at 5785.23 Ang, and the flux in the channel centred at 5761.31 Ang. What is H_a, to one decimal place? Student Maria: 10.7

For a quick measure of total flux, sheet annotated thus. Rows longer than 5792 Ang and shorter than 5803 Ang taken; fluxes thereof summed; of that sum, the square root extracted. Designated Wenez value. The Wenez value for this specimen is 6.64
